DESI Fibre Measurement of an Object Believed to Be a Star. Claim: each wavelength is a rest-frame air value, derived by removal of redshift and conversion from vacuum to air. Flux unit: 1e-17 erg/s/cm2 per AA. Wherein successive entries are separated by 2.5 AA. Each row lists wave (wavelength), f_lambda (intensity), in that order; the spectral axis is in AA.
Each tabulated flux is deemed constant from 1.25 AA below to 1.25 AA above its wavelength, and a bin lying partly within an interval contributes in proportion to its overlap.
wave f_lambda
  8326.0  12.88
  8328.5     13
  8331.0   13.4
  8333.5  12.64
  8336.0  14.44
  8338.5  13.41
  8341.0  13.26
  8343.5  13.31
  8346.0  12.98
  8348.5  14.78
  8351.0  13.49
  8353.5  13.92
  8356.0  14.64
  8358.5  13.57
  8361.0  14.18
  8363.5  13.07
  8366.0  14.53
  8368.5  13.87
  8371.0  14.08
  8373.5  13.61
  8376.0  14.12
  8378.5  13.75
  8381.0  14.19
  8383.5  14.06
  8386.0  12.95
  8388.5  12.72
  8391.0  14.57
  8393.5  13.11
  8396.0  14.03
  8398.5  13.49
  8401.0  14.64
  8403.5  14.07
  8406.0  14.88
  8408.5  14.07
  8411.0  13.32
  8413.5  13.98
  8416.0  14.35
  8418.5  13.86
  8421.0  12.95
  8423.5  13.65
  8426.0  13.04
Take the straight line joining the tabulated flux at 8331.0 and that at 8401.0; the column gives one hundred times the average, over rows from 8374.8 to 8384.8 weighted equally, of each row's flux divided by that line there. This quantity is 98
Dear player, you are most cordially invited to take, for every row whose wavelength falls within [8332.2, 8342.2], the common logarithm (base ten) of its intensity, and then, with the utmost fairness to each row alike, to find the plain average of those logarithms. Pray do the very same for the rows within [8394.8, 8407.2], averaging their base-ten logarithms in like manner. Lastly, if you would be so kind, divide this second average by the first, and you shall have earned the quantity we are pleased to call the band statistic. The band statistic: 1.022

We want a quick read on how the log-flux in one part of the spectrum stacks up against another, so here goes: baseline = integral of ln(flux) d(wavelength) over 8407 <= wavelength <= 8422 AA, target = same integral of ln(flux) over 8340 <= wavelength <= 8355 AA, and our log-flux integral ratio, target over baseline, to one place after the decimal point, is 1.0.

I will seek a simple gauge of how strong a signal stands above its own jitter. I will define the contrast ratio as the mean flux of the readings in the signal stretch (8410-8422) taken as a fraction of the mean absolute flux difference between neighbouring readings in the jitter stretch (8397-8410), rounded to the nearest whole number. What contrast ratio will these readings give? 16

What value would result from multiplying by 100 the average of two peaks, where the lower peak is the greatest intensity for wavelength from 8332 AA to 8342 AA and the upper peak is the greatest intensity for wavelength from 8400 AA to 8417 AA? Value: 1466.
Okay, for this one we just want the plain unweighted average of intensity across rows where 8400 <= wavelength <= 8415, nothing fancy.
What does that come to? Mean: 14.2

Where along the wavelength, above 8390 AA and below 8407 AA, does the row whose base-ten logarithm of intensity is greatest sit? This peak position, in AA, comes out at 8406.0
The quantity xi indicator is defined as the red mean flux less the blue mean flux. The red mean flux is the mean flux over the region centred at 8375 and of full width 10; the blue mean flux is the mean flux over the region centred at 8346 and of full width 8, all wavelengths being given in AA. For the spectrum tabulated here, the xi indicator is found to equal 0.2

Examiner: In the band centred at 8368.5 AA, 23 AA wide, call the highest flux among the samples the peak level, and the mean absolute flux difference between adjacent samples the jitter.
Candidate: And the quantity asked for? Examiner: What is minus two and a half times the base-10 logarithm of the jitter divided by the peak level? 3.33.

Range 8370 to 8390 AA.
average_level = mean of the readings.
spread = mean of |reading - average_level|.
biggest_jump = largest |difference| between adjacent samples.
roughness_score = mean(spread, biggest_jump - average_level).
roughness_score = -6.07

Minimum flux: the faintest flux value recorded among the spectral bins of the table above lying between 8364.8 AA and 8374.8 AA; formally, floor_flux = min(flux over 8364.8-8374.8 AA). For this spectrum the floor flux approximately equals 13.61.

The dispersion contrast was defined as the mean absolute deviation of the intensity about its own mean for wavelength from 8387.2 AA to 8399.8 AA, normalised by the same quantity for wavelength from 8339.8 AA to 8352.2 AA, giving 1.2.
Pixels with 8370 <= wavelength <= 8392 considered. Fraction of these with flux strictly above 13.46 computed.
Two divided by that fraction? 2.6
